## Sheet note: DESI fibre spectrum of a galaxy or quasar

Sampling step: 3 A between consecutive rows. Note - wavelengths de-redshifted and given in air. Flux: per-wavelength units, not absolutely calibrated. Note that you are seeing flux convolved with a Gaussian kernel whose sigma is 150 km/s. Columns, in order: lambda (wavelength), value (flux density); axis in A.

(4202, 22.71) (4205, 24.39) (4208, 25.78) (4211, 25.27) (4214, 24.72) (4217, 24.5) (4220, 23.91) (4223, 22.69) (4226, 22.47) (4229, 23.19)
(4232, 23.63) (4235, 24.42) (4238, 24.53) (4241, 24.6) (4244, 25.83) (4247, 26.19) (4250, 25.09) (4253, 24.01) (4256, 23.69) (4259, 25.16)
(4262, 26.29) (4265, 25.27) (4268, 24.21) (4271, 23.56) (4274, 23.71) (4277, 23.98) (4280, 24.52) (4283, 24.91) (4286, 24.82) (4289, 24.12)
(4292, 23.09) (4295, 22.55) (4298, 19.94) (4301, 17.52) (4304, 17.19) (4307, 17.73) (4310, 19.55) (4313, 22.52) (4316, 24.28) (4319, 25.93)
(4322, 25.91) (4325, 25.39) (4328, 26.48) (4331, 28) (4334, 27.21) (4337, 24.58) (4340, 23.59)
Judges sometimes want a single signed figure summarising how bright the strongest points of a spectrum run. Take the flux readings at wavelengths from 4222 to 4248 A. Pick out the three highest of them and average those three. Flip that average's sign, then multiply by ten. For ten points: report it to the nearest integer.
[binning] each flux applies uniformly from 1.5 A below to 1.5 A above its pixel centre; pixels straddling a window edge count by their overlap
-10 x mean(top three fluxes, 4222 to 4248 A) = -255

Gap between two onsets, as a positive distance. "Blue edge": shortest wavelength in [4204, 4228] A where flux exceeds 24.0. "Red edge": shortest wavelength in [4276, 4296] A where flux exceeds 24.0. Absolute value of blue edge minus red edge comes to 75 A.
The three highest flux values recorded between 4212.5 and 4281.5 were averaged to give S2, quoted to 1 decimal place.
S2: 26.1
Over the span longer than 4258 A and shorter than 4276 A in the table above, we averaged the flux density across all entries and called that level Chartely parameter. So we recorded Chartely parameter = 24.7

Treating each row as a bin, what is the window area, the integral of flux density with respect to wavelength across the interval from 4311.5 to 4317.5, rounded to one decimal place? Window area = 140.4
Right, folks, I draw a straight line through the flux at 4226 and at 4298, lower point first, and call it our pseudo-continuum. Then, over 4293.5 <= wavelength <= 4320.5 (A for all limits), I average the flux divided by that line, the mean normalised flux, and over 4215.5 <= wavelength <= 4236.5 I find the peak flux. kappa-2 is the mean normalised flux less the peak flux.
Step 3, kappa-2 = -23.4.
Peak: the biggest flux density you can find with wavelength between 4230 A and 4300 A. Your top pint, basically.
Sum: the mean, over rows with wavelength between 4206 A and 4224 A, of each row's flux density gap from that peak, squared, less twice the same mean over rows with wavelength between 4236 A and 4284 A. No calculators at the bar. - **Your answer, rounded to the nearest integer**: -2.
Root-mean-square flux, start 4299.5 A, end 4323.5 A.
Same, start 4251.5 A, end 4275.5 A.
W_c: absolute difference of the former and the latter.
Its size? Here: 2.9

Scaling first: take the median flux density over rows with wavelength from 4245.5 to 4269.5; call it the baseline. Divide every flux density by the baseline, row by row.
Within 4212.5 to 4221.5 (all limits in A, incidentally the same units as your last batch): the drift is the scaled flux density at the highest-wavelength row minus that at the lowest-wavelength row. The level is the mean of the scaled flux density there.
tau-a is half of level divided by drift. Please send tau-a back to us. -15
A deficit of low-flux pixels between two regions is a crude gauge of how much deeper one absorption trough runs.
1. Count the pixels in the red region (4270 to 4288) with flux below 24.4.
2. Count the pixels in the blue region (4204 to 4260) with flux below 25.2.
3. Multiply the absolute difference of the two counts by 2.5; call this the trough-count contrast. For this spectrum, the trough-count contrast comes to 30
